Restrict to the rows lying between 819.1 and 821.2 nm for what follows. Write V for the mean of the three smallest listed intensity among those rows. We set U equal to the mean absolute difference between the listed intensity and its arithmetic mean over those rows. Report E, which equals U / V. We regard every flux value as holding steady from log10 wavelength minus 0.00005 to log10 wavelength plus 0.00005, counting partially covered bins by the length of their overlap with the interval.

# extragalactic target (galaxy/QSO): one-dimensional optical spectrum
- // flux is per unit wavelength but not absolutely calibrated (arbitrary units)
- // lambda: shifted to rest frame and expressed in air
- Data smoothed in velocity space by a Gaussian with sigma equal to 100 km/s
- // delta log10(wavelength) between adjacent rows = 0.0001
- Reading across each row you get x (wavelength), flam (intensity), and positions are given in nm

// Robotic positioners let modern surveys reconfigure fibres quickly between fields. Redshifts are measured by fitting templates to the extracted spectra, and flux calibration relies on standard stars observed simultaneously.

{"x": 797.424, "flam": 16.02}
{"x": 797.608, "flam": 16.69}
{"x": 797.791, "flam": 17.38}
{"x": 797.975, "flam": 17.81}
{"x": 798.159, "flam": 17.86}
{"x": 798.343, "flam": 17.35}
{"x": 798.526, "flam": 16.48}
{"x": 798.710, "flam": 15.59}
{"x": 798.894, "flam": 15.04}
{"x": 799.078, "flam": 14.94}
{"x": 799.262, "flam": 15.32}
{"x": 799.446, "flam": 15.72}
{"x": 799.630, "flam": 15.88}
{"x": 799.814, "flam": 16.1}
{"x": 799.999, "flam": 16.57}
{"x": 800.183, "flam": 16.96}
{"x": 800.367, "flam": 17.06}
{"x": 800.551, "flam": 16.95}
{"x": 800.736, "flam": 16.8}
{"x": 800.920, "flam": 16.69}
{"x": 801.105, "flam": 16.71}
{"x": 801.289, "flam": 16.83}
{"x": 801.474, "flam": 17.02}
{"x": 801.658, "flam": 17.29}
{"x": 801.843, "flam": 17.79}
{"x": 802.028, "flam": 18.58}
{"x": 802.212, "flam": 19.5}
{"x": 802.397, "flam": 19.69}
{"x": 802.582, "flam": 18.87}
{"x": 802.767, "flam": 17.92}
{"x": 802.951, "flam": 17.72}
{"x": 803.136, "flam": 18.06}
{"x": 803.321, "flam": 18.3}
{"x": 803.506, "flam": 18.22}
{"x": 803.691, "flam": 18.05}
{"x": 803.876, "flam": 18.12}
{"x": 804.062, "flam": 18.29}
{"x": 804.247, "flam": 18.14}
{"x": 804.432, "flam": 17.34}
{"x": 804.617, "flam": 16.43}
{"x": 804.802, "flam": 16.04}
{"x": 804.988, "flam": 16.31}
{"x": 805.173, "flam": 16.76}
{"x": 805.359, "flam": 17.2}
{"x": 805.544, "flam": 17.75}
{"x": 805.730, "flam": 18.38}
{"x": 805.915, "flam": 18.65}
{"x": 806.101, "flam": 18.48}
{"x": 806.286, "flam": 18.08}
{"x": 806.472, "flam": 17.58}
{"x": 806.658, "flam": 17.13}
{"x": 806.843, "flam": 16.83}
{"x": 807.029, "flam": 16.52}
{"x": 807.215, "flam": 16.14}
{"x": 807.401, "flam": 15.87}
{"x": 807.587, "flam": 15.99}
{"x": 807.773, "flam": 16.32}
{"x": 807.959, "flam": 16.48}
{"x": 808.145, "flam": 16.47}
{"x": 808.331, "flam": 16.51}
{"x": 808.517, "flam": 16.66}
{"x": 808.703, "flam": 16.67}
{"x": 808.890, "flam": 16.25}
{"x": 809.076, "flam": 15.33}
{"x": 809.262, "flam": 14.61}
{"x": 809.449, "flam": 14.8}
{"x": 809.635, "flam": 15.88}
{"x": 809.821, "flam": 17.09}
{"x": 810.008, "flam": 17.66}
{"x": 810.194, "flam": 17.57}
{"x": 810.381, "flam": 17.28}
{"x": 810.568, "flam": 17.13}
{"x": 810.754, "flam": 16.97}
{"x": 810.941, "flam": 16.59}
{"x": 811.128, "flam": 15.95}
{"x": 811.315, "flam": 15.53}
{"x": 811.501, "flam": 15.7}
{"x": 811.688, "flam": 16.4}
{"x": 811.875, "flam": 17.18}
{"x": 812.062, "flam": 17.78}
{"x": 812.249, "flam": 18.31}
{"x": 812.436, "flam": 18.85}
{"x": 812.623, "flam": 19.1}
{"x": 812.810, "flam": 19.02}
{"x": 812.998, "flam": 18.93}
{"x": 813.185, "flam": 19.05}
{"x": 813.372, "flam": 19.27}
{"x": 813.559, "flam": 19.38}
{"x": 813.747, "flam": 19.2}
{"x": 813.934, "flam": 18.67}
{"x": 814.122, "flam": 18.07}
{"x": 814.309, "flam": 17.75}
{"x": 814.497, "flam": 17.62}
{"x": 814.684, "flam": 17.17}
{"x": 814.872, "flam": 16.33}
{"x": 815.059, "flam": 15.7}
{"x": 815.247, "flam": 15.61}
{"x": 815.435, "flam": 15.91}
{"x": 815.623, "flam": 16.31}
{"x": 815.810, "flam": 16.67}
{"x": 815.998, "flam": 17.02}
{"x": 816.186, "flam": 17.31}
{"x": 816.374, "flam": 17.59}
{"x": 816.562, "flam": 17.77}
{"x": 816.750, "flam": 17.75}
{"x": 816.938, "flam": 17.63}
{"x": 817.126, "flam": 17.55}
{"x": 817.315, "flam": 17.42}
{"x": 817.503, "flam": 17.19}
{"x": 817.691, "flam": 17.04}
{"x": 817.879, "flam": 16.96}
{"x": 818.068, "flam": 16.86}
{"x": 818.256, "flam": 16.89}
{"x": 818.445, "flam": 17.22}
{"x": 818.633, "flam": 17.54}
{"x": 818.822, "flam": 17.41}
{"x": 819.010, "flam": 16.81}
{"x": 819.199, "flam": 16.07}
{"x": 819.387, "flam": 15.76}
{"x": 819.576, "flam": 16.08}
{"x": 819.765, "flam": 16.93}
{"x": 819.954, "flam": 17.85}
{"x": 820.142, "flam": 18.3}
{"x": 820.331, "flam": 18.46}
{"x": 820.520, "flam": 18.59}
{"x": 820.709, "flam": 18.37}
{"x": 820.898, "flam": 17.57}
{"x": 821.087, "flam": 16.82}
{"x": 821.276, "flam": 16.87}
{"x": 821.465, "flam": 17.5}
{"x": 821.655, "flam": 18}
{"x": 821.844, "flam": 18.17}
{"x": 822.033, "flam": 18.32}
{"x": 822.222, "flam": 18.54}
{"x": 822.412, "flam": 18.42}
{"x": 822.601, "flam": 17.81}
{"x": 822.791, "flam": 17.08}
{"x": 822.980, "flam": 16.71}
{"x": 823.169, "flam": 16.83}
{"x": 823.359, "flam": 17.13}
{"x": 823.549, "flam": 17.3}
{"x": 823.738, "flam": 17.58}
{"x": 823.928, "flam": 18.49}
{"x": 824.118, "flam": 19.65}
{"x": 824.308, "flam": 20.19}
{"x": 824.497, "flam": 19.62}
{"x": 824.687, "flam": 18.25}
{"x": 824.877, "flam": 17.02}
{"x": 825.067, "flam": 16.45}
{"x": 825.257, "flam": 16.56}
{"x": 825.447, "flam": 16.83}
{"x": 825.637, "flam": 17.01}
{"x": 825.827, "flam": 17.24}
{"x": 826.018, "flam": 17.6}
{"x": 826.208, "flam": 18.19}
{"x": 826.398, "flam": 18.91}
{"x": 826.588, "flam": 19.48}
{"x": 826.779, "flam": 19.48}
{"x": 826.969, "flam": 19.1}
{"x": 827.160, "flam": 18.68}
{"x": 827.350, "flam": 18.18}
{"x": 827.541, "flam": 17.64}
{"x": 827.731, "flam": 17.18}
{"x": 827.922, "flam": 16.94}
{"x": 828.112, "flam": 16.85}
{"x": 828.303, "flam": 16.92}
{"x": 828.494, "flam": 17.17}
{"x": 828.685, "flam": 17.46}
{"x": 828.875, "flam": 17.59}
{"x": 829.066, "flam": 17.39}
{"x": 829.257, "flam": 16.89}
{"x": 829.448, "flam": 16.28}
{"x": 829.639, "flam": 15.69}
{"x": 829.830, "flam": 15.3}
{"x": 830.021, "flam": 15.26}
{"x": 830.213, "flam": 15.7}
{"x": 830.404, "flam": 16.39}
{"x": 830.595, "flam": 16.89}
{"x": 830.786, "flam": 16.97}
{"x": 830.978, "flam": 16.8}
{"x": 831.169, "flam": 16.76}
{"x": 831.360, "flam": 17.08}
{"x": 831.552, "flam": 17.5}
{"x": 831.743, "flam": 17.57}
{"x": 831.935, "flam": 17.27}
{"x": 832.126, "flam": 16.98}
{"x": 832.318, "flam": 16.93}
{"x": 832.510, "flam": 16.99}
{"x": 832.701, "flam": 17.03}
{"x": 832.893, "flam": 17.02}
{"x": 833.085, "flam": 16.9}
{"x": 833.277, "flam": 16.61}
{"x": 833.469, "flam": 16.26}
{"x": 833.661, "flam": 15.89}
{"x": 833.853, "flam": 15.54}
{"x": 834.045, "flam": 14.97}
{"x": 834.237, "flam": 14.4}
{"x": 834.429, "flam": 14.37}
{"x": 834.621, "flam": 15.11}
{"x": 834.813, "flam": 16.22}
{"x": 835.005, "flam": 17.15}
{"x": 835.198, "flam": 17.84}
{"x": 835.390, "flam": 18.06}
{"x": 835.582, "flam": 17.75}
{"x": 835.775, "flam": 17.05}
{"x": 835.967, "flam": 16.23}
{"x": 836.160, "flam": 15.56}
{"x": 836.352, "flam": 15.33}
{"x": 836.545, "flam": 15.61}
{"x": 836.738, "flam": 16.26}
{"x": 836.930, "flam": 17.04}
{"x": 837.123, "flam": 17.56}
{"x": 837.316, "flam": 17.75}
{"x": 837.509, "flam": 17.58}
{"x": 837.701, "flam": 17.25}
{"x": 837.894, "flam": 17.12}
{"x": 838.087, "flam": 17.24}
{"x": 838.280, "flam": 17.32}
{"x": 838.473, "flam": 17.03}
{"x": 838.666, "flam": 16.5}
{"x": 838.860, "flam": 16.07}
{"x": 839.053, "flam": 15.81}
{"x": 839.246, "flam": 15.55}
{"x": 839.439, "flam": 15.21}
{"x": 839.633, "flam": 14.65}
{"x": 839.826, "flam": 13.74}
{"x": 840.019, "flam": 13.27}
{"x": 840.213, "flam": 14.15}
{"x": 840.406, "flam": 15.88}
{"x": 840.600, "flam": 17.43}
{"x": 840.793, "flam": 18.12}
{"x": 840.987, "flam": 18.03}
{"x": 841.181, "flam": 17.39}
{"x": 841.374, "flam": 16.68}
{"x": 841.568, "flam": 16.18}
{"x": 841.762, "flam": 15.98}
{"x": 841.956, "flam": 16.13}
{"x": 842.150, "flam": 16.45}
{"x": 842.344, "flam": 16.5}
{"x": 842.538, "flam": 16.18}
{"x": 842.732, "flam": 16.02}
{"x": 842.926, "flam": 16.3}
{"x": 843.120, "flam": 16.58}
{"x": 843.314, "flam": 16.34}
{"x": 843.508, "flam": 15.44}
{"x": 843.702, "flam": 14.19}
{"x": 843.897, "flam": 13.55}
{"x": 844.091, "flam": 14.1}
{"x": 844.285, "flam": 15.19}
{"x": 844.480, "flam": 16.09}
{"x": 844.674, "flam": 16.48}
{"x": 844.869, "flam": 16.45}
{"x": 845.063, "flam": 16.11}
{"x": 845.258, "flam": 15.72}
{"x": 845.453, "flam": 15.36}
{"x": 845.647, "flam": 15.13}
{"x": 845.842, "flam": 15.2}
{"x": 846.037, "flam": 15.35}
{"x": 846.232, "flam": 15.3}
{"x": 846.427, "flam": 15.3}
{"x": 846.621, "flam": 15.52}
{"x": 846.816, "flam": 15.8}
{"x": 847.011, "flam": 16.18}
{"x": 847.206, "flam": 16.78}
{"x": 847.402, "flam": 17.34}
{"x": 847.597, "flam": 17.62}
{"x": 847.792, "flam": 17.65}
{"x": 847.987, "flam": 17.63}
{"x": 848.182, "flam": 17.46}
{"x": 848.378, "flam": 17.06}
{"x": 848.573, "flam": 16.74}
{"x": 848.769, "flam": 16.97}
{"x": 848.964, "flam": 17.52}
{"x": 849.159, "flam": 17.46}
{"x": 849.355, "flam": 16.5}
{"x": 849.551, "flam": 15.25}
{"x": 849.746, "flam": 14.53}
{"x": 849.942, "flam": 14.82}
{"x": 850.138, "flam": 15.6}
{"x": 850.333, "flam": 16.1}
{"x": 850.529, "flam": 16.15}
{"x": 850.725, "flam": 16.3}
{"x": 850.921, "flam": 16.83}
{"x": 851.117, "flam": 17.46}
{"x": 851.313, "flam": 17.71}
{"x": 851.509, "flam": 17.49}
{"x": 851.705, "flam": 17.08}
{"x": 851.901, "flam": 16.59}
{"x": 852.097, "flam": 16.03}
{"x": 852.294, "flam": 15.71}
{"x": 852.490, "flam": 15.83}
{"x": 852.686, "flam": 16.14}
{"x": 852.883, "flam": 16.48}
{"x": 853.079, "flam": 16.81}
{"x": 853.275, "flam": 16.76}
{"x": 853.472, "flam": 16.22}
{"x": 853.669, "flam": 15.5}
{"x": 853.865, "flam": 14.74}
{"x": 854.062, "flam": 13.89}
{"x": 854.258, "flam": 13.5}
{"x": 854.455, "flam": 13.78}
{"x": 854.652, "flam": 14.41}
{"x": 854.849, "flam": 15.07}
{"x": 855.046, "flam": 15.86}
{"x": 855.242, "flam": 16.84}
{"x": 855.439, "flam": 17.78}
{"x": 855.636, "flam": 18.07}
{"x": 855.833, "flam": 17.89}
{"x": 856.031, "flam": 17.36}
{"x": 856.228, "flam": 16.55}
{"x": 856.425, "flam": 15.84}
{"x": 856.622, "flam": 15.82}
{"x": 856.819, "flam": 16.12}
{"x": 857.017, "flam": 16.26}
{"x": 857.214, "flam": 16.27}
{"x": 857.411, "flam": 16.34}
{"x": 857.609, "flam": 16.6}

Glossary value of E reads 0.0577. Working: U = 0.92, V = 16.0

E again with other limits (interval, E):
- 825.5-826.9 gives 0.0504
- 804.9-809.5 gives 0.0522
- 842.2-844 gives 0.0595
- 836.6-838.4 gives 0.0170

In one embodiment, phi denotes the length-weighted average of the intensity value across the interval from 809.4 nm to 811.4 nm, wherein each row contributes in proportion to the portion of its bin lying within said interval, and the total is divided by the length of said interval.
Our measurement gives 16.6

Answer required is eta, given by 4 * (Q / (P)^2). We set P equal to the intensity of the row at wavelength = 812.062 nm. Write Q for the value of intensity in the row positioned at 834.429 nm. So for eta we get 0.182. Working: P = 17.78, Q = 14.37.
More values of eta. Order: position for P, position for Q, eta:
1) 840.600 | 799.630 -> 0.209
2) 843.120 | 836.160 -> 0.226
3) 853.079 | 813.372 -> 0.273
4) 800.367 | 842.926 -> 0.224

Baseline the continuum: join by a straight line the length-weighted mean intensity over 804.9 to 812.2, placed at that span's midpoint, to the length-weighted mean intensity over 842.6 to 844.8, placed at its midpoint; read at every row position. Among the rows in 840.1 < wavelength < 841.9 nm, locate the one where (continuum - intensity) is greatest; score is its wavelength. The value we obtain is 840.213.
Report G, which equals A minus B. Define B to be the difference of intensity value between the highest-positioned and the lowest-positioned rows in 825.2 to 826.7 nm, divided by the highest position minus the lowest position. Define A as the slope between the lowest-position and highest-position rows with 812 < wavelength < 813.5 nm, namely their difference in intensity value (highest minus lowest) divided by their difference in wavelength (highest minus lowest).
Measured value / -1.1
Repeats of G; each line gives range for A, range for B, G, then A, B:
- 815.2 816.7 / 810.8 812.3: 0.3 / 1.6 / 1.3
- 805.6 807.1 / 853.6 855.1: -1.7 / -1.4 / 0.3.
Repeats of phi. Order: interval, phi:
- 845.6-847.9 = 16.1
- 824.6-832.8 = 17.2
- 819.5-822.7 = 17.8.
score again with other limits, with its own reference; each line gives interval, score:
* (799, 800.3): 799.078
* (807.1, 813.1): 809.262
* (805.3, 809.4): 809.262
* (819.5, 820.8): 819.576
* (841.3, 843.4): 841.762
